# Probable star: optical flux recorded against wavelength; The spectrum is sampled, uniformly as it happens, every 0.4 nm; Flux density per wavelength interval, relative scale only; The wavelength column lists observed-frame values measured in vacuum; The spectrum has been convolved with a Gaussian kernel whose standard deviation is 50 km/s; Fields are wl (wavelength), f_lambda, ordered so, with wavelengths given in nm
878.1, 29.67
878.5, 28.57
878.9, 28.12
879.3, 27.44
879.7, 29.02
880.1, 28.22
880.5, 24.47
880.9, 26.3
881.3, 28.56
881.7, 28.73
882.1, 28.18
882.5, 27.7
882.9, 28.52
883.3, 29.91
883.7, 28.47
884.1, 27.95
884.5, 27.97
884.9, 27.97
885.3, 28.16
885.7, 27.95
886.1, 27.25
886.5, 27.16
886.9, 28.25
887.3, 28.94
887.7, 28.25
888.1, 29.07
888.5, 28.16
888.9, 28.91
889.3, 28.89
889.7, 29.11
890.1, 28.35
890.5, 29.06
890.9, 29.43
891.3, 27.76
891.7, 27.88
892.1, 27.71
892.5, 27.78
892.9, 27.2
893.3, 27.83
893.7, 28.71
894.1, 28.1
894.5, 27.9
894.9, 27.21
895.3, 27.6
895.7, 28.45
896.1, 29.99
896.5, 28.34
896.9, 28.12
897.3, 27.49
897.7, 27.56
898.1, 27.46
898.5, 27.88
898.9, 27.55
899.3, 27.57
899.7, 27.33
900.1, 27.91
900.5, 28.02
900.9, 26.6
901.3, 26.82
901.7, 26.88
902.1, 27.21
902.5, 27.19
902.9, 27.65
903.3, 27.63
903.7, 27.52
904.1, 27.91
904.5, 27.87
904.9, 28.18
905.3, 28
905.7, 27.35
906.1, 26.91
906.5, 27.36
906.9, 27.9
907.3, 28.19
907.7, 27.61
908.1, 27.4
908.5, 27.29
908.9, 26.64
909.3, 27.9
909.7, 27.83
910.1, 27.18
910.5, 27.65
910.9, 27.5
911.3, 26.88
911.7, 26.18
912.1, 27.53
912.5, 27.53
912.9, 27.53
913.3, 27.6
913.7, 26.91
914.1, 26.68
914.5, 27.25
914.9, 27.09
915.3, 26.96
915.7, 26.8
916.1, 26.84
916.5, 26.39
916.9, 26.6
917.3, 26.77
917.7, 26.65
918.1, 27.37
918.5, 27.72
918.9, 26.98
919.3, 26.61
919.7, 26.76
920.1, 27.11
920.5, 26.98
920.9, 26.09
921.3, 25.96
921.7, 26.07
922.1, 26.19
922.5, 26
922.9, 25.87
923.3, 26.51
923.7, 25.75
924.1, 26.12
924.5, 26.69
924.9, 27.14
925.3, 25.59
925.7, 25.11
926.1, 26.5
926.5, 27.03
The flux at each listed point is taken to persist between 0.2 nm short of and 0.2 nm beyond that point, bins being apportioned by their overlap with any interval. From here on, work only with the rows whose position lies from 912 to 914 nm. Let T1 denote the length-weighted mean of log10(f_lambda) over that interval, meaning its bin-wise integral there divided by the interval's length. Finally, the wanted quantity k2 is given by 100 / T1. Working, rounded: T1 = 1.44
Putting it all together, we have 69.6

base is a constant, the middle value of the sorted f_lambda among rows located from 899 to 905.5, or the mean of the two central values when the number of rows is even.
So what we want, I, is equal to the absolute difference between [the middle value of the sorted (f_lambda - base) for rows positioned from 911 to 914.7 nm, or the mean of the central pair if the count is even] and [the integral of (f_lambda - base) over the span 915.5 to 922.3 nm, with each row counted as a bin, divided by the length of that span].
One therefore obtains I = 0.6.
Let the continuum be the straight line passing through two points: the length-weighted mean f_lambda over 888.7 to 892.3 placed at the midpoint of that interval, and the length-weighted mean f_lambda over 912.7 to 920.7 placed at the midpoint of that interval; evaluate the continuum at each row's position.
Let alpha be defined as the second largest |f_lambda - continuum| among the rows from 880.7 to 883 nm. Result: 1.35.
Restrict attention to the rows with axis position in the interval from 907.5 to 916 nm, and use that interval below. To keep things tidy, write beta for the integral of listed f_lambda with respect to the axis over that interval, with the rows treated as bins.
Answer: 231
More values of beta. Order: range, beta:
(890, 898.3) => 233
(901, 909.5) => 234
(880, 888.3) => 232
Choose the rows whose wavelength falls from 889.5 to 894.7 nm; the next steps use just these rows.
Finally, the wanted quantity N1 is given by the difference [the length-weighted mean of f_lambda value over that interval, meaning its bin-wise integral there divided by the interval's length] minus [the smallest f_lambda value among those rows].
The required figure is 1.02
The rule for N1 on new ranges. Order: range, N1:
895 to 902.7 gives 1.08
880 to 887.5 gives 3.46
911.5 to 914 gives 1.01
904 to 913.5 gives 1.31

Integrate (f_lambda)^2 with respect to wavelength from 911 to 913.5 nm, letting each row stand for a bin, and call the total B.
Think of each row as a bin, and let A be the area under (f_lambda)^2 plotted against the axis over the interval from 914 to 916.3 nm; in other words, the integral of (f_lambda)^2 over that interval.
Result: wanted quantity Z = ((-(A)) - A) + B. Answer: -1488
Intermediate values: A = 1670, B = 1853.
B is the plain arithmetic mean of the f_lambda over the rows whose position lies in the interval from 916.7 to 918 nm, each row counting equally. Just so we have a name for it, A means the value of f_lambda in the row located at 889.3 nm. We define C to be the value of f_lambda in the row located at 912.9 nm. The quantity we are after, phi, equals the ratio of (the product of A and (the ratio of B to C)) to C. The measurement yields 1.02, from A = 28.89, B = 26.7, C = 27.53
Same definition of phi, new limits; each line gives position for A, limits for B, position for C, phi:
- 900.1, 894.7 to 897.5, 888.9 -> 0.94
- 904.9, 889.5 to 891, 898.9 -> 1.08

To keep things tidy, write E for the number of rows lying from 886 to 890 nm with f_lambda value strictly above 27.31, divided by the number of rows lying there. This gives 0.80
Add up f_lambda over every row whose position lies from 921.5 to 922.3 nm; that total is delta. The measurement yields 52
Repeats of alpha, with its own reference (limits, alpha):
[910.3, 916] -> 0.46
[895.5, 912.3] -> 1.34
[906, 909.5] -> 0.71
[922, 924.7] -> 0.73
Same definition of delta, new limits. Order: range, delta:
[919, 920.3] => 80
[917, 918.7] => 109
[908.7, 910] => 82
